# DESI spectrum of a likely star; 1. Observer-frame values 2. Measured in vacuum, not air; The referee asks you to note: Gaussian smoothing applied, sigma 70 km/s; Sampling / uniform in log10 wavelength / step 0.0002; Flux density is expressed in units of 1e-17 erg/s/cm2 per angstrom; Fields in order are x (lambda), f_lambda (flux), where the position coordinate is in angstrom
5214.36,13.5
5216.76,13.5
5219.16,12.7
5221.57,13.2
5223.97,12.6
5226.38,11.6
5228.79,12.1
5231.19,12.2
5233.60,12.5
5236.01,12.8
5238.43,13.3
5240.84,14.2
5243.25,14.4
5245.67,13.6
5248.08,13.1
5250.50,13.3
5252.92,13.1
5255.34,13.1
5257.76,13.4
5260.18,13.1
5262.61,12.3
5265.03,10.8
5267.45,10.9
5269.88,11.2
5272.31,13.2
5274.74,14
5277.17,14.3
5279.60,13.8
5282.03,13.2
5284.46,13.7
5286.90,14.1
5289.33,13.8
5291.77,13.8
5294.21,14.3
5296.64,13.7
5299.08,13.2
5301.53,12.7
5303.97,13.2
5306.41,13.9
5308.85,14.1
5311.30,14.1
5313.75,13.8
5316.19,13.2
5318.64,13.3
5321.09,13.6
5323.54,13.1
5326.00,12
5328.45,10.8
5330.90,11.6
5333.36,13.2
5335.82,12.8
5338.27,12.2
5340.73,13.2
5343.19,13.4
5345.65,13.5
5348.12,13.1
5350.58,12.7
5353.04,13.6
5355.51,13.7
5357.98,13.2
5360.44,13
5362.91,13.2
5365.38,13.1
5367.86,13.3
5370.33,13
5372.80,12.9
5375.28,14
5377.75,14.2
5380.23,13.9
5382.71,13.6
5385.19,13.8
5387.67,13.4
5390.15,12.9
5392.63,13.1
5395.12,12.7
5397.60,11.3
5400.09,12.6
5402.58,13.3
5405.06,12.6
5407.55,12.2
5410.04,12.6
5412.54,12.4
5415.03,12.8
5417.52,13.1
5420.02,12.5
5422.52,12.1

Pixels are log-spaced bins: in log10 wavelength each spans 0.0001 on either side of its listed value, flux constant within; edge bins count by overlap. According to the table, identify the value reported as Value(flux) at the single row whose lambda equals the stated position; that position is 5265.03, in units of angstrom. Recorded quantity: 10.8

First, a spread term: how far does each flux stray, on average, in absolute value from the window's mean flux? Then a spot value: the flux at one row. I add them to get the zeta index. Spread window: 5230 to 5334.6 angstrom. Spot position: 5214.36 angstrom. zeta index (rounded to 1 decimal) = 14.2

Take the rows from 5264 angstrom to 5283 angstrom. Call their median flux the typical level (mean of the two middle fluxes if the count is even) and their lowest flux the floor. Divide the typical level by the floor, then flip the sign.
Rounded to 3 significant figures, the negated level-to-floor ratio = -1.22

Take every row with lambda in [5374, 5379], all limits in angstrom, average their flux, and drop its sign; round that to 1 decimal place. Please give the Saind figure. 14.1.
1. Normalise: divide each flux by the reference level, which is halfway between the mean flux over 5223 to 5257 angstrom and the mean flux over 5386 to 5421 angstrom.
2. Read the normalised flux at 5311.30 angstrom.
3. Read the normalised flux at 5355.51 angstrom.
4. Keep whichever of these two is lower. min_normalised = 1.07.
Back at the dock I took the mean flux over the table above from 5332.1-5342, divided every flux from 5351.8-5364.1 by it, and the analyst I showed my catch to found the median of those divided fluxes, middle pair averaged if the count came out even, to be 1.03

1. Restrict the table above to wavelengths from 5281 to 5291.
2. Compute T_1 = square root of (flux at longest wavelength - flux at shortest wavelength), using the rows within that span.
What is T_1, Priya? 0.77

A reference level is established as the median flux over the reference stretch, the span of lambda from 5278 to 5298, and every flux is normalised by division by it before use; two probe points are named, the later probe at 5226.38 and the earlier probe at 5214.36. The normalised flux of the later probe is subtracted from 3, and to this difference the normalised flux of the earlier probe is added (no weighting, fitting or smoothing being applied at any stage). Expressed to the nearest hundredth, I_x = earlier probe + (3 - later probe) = 3.14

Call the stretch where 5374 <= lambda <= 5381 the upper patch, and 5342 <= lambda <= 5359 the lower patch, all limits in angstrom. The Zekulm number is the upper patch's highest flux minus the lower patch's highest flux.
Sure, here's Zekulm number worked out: 0.5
